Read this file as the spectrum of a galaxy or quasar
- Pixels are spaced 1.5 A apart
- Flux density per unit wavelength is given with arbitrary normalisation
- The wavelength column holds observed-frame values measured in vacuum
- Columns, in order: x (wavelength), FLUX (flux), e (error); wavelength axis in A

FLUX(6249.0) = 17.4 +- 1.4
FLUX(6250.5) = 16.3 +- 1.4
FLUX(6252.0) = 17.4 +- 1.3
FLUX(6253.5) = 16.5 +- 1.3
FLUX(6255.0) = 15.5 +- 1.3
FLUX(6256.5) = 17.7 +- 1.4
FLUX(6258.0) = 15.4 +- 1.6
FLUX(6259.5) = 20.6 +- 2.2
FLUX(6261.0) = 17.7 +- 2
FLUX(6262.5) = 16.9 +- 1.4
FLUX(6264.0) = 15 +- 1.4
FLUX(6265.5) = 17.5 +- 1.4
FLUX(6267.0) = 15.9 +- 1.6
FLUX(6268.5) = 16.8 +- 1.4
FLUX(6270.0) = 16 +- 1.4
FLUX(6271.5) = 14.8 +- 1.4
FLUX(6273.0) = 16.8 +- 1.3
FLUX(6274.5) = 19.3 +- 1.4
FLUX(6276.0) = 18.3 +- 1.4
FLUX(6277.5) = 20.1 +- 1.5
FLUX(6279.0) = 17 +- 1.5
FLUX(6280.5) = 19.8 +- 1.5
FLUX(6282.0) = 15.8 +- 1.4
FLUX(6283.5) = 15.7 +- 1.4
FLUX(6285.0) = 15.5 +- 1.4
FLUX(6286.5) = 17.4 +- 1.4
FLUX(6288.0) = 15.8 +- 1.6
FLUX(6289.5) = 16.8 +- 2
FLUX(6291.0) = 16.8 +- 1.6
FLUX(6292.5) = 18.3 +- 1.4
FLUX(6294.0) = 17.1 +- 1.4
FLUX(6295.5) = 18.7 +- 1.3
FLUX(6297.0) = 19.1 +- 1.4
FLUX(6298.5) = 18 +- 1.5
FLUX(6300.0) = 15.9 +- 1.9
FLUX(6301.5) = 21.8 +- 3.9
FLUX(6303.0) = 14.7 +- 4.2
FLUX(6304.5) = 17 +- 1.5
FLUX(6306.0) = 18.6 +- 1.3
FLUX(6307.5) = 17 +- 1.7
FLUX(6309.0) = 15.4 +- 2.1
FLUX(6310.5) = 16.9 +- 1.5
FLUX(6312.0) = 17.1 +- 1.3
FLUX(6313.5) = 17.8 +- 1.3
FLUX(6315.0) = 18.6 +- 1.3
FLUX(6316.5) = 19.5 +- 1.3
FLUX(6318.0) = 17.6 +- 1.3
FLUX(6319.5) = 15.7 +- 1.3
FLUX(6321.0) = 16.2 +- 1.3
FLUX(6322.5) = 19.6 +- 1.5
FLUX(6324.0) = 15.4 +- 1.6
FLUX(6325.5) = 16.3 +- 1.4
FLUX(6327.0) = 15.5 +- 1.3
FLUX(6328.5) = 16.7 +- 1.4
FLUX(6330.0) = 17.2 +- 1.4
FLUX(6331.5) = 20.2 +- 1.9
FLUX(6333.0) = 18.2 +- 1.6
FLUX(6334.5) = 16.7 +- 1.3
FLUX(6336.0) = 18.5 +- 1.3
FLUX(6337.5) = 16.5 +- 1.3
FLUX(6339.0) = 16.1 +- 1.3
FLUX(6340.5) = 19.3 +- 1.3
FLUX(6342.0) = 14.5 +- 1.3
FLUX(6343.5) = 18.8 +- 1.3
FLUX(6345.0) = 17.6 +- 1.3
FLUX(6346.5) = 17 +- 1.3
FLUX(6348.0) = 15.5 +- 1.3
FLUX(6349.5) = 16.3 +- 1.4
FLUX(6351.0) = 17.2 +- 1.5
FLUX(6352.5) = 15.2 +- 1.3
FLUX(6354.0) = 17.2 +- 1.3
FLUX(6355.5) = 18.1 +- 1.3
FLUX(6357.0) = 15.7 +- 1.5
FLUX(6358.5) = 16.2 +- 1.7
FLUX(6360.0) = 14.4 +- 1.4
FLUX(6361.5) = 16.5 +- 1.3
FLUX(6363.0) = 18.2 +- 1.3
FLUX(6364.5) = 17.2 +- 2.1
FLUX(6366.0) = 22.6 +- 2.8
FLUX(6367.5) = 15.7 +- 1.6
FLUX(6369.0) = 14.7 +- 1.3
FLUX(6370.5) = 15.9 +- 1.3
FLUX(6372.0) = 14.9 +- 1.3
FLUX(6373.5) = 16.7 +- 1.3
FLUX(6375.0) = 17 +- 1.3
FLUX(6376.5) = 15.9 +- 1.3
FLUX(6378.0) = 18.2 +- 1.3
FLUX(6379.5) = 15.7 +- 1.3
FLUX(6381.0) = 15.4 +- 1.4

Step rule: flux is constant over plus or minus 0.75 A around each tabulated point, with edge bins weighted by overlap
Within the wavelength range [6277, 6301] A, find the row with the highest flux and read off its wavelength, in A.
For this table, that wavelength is 6277.5 A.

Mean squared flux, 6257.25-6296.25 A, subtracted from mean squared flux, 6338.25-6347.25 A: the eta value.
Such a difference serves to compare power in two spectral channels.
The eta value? 3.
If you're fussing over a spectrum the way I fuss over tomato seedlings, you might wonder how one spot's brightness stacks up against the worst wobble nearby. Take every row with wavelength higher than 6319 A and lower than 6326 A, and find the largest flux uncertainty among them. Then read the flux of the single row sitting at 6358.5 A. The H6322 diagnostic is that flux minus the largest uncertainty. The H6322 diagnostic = 14.6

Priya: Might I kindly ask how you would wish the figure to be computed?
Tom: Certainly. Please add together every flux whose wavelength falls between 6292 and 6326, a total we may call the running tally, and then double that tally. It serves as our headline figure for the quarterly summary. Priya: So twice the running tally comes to 805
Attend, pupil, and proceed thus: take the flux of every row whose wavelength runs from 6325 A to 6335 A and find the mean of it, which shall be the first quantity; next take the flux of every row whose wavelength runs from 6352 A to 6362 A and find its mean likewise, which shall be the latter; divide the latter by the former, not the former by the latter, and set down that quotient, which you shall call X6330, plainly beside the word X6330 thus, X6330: 0.94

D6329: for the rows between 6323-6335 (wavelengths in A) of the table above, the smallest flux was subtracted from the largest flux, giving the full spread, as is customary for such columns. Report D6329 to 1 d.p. 4.8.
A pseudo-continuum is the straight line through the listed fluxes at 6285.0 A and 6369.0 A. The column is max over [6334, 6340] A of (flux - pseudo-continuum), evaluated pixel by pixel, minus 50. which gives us -46.5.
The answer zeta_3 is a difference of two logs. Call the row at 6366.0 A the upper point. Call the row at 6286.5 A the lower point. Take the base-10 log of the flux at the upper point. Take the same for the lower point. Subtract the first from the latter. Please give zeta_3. -0.11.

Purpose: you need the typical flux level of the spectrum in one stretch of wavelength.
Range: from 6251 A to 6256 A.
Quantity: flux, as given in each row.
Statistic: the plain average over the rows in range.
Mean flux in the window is 16.5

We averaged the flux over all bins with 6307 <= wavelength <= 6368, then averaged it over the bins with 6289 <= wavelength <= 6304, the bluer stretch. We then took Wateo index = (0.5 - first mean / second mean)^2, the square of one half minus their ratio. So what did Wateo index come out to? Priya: 0.217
